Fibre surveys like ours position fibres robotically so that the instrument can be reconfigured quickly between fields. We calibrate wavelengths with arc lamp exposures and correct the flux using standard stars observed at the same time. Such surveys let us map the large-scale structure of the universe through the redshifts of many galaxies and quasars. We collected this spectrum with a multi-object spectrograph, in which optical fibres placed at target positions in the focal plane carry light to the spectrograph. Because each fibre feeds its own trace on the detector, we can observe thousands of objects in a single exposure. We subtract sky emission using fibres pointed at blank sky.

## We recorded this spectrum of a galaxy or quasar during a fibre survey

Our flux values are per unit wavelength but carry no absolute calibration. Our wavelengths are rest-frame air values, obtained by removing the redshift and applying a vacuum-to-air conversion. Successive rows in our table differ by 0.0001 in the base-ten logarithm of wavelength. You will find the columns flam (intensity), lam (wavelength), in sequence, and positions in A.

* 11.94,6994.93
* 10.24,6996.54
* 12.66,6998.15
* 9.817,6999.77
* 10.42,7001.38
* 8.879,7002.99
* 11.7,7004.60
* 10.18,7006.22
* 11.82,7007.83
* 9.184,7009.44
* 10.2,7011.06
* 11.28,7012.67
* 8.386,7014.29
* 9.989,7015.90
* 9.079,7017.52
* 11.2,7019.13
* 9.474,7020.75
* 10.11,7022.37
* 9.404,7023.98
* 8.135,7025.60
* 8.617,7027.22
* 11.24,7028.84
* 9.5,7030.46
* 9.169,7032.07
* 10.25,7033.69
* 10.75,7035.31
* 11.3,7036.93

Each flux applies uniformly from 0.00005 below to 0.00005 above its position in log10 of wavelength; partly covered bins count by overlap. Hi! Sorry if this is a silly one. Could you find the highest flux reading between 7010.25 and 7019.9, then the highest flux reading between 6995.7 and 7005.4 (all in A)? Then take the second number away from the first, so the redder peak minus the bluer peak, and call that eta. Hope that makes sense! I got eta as -1.4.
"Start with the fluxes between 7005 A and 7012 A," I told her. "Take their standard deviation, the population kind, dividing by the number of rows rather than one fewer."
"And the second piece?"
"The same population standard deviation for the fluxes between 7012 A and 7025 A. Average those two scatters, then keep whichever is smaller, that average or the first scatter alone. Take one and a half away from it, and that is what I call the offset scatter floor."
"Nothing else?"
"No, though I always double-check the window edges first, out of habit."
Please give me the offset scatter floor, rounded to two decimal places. -0.56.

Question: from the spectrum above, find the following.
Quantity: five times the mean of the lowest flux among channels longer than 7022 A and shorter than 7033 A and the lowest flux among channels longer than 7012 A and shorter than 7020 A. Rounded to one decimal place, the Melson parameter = 41.3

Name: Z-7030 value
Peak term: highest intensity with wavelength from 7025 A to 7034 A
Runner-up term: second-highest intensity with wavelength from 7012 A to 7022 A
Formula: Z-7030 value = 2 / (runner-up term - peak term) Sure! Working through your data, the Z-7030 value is -50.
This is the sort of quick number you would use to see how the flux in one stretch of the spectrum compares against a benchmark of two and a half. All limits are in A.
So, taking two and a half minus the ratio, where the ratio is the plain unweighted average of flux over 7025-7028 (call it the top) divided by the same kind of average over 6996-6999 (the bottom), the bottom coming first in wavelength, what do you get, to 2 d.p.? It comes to 1.77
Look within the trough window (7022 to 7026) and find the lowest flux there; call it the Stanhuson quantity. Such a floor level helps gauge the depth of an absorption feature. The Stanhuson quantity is 8.135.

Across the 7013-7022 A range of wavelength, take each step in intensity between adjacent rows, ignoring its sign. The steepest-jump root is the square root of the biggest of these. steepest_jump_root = 1.46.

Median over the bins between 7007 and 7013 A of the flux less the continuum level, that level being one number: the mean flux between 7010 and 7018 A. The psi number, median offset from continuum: 0.95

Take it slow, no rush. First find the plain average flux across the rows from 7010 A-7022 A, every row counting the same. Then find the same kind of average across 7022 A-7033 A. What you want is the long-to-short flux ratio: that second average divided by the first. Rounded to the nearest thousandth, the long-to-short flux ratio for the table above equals 0.951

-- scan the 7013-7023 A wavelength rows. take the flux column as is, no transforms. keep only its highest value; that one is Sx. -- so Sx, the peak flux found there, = 11.2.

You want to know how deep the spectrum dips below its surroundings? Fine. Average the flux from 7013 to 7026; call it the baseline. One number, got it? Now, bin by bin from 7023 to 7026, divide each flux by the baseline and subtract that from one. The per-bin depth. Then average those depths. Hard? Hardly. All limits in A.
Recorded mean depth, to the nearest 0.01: 0.07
